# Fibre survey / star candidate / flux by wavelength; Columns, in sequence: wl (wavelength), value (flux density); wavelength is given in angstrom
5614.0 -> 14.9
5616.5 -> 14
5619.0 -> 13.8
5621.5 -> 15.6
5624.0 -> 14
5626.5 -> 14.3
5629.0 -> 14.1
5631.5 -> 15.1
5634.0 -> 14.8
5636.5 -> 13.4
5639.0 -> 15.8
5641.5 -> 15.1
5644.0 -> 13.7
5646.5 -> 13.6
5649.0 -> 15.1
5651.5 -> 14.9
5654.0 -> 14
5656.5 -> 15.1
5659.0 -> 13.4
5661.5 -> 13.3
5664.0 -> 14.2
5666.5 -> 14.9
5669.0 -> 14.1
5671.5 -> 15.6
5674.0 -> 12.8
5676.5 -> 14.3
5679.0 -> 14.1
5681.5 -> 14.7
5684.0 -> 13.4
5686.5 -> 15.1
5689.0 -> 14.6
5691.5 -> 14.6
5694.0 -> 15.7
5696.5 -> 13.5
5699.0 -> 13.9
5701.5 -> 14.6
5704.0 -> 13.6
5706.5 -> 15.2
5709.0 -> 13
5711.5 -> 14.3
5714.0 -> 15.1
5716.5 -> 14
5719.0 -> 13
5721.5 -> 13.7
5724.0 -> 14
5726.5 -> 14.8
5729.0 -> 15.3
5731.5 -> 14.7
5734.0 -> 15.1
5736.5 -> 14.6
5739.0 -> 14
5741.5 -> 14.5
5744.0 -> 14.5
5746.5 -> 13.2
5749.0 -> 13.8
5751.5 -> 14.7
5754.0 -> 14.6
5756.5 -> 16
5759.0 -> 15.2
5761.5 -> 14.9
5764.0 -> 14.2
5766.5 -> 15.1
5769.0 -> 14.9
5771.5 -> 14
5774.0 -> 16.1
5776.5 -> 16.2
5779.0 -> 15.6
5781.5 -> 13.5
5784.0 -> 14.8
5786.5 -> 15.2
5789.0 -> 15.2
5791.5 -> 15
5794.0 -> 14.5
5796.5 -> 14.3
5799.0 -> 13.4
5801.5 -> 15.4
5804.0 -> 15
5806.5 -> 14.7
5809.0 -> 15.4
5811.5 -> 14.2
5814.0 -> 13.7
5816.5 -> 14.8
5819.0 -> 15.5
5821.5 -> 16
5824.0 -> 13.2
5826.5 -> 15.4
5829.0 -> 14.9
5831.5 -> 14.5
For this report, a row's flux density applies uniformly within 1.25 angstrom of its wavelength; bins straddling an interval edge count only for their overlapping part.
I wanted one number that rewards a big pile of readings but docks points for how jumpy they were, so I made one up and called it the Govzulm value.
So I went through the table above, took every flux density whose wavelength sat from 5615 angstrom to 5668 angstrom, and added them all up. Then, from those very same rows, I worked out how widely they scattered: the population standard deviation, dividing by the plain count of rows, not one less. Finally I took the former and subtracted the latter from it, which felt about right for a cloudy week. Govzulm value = 301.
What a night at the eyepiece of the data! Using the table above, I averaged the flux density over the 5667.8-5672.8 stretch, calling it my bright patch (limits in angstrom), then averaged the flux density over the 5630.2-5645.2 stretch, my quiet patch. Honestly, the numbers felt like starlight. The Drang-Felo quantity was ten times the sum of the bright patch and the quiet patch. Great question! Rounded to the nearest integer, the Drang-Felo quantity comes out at 295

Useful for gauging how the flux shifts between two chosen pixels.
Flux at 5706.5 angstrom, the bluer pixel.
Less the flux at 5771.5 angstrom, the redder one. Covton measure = 1.2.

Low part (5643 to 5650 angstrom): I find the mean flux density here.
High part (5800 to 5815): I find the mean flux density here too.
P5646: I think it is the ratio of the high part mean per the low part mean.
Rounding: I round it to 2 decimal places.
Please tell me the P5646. 1.04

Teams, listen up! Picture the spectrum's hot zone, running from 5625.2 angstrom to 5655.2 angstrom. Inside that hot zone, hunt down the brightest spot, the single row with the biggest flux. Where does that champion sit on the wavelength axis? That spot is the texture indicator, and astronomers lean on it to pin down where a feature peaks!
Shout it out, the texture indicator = 5639.0 angstrom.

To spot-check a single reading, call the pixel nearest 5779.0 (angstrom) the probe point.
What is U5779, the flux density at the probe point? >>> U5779 15.6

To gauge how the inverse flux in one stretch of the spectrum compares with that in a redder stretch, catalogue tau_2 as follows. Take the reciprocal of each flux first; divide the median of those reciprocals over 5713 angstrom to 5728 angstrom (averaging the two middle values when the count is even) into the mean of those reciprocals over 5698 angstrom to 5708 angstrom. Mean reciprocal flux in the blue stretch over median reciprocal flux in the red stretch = 0.98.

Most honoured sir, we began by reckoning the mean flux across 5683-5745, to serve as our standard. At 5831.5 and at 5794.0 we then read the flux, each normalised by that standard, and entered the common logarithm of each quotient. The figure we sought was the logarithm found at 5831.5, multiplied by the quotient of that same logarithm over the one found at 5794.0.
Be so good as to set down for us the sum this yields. 0.004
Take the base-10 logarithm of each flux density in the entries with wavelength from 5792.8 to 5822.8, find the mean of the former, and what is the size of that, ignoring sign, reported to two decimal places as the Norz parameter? 1.17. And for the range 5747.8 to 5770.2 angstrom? 1.17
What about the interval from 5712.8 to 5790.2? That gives 1.17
